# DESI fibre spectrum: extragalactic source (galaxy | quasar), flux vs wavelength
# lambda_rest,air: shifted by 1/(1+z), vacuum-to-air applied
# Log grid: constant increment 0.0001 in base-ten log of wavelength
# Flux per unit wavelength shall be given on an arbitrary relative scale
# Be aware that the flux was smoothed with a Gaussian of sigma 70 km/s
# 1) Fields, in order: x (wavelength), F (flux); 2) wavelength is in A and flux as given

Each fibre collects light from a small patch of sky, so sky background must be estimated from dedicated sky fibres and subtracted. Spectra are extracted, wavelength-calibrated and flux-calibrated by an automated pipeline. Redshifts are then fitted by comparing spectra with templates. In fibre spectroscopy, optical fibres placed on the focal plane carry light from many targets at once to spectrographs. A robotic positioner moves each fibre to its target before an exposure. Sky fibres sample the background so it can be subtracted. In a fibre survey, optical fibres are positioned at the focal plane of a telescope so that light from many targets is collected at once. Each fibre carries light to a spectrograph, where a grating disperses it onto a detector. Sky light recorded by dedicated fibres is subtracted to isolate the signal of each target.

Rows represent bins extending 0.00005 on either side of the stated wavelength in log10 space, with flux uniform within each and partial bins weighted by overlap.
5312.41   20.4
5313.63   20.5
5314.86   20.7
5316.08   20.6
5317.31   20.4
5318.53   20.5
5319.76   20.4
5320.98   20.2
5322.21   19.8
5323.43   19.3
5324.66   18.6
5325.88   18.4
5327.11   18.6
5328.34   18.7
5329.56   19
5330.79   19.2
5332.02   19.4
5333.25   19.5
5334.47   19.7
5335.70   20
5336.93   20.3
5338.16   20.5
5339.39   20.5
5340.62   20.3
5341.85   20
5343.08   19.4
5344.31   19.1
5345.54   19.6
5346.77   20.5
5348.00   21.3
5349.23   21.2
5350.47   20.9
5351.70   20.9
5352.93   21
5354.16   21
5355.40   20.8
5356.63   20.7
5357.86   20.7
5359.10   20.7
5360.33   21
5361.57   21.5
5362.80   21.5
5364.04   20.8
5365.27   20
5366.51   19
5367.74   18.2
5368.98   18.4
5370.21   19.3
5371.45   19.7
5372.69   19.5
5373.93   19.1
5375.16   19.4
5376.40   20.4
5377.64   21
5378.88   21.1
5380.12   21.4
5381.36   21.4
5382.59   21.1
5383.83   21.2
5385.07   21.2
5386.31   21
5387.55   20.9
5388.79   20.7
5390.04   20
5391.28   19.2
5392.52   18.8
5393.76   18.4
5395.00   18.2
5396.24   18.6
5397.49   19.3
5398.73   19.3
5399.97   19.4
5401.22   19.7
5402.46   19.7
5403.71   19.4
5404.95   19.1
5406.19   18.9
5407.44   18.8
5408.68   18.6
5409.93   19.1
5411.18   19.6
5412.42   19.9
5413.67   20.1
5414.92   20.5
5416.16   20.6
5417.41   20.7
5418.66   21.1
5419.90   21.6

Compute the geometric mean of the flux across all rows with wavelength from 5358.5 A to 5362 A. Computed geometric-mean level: 21.1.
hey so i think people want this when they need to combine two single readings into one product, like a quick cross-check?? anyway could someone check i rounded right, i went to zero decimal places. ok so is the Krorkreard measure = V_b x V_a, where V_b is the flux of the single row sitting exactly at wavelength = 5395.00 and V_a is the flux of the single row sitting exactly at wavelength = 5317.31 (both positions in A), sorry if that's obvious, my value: 371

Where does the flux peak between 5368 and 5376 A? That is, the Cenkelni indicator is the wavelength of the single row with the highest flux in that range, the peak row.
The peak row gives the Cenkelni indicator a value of 5371.45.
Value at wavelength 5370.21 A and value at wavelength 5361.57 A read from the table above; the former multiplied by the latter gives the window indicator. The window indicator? 415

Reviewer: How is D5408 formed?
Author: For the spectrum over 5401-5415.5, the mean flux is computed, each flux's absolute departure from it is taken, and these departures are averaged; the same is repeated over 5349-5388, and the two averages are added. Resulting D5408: 1.22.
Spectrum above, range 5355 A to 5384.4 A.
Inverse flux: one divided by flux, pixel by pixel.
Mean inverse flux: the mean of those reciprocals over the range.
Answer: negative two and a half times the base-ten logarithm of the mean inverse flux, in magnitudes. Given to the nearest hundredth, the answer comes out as 3.27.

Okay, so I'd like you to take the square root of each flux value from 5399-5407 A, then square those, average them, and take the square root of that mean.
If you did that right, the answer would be 4.40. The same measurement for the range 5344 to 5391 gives 4.52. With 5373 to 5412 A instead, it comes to 4.45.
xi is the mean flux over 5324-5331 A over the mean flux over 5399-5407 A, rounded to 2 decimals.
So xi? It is 0.97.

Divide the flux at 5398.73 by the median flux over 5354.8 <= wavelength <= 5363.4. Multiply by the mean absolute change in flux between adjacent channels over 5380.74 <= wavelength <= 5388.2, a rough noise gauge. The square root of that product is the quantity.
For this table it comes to 0.4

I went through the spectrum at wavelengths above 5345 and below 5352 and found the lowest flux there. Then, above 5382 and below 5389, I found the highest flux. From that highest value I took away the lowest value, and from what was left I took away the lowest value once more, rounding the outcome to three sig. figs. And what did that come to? -18.0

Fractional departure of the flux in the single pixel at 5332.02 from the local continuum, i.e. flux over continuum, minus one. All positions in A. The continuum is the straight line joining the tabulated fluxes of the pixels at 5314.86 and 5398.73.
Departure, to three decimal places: -0.050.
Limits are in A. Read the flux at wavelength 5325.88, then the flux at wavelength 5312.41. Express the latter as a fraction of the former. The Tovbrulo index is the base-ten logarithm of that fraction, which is 0.045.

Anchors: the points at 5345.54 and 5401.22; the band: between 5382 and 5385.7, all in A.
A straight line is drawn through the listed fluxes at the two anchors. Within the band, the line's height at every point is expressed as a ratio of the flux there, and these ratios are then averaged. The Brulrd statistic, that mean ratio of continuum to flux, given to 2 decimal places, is 0.93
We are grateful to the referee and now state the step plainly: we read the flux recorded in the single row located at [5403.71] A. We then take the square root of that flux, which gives 4.40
